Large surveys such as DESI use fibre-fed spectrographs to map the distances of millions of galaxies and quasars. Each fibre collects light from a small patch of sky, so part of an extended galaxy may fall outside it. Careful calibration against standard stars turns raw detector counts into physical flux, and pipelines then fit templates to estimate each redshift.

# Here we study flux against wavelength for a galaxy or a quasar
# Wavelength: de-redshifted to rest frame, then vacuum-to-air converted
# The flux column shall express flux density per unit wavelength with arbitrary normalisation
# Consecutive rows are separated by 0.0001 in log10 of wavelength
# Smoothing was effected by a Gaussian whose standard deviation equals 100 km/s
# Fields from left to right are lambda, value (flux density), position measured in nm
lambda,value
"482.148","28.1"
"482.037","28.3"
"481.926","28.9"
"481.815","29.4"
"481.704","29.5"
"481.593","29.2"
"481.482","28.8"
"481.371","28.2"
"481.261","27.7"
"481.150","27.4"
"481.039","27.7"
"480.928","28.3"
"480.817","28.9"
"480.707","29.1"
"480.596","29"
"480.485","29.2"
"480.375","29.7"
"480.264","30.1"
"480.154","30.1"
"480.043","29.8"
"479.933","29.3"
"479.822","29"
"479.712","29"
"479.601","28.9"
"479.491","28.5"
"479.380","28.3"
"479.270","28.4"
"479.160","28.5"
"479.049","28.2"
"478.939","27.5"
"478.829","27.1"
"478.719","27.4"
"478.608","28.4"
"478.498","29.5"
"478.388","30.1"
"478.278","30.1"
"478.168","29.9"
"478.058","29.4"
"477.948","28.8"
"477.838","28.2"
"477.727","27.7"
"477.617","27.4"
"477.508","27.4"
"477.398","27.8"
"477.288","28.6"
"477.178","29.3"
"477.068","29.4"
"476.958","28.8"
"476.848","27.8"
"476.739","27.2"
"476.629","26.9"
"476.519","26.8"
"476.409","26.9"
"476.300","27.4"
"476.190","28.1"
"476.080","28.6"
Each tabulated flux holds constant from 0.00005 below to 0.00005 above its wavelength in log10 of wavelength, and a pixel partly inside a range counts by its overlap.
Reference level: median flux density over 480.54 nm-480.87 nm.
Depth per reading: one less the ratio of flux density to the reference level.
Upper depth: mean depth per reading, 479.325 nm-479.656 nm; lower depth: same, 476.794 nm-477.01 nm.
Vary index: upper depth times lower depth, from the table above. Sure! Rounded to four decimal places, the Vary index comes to 0.0004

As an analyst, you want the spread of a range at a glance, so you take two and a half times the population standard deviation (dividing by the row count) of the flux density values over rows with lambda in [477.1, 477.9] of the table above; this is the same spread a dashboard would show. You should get 1.61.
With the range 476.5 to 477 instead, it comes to 1.84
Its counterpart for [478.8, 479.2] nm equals 1.38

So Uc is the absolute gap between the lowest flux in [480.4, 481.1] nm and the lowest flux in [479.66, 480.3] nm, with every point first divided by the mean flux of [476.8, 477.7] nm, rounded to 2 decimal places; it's 0.05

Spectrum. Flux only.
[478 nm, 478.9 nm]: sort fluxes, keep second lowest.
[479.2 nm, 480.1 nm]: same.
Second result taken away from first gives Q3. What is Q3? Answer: -1.0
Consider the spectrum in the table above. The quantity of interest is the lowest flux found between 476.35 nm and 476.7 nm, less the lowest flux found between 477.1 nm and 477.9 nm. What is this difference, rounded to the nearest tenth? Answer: -0.6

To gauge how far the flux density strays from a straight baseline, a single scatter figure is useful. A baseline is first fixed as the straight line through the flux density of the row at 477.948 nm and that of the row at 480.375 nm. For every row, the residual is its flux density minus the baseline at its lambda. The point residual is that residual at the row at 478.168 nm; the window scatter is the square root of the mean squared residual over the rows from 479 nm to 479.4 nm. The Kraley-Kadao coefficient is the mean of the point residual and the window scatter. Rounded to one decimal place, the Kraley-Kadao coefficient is 1.0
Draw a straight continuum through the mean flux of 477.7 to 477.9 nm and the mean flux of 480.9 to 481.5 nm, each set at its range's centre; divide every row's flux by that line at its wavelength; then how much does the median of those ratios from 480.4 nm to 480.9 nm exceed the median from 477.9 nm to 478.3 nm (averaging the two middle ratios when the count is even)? -0.02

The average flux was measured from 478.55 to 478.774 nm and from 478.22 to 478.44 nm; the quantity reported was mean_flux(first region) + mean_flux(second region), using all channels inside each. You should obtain 58.0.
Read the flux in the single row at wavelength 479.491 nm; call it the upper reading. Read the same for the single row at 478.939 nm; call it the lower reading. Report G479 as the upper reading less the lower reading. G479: 1.0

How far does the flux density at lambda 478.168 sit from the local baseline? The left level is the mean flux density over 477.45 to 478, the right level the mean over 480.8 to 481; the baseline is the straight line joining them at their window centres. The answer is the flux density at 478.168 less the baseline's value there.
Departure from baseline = 1.9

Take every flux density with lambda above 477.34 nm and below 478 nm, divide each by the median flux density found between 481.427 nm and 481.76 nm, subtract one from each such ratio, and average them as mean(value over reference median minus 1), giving -0.045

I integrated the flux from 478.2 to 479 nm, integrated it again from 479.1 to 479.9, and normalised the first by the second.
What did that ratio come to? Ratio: 1.00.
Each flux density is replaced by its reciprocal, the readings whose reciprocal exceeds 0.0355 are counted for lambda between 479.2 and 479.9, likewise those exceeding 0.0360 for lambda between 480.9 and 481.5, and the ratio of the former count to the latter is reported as 0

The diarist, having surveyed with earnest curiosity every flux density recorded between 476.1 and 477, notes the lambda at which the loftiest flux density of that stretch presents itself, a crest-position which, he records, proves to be 476.958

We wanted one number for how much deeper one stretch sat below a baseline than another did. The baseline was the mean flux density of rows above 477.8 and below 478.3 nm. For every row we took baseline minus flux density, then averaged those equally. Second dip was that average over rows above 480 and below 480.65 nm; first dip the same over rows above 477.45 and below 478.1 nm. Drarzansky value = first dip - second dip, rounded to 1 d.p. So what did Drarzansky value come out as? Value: 1.5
